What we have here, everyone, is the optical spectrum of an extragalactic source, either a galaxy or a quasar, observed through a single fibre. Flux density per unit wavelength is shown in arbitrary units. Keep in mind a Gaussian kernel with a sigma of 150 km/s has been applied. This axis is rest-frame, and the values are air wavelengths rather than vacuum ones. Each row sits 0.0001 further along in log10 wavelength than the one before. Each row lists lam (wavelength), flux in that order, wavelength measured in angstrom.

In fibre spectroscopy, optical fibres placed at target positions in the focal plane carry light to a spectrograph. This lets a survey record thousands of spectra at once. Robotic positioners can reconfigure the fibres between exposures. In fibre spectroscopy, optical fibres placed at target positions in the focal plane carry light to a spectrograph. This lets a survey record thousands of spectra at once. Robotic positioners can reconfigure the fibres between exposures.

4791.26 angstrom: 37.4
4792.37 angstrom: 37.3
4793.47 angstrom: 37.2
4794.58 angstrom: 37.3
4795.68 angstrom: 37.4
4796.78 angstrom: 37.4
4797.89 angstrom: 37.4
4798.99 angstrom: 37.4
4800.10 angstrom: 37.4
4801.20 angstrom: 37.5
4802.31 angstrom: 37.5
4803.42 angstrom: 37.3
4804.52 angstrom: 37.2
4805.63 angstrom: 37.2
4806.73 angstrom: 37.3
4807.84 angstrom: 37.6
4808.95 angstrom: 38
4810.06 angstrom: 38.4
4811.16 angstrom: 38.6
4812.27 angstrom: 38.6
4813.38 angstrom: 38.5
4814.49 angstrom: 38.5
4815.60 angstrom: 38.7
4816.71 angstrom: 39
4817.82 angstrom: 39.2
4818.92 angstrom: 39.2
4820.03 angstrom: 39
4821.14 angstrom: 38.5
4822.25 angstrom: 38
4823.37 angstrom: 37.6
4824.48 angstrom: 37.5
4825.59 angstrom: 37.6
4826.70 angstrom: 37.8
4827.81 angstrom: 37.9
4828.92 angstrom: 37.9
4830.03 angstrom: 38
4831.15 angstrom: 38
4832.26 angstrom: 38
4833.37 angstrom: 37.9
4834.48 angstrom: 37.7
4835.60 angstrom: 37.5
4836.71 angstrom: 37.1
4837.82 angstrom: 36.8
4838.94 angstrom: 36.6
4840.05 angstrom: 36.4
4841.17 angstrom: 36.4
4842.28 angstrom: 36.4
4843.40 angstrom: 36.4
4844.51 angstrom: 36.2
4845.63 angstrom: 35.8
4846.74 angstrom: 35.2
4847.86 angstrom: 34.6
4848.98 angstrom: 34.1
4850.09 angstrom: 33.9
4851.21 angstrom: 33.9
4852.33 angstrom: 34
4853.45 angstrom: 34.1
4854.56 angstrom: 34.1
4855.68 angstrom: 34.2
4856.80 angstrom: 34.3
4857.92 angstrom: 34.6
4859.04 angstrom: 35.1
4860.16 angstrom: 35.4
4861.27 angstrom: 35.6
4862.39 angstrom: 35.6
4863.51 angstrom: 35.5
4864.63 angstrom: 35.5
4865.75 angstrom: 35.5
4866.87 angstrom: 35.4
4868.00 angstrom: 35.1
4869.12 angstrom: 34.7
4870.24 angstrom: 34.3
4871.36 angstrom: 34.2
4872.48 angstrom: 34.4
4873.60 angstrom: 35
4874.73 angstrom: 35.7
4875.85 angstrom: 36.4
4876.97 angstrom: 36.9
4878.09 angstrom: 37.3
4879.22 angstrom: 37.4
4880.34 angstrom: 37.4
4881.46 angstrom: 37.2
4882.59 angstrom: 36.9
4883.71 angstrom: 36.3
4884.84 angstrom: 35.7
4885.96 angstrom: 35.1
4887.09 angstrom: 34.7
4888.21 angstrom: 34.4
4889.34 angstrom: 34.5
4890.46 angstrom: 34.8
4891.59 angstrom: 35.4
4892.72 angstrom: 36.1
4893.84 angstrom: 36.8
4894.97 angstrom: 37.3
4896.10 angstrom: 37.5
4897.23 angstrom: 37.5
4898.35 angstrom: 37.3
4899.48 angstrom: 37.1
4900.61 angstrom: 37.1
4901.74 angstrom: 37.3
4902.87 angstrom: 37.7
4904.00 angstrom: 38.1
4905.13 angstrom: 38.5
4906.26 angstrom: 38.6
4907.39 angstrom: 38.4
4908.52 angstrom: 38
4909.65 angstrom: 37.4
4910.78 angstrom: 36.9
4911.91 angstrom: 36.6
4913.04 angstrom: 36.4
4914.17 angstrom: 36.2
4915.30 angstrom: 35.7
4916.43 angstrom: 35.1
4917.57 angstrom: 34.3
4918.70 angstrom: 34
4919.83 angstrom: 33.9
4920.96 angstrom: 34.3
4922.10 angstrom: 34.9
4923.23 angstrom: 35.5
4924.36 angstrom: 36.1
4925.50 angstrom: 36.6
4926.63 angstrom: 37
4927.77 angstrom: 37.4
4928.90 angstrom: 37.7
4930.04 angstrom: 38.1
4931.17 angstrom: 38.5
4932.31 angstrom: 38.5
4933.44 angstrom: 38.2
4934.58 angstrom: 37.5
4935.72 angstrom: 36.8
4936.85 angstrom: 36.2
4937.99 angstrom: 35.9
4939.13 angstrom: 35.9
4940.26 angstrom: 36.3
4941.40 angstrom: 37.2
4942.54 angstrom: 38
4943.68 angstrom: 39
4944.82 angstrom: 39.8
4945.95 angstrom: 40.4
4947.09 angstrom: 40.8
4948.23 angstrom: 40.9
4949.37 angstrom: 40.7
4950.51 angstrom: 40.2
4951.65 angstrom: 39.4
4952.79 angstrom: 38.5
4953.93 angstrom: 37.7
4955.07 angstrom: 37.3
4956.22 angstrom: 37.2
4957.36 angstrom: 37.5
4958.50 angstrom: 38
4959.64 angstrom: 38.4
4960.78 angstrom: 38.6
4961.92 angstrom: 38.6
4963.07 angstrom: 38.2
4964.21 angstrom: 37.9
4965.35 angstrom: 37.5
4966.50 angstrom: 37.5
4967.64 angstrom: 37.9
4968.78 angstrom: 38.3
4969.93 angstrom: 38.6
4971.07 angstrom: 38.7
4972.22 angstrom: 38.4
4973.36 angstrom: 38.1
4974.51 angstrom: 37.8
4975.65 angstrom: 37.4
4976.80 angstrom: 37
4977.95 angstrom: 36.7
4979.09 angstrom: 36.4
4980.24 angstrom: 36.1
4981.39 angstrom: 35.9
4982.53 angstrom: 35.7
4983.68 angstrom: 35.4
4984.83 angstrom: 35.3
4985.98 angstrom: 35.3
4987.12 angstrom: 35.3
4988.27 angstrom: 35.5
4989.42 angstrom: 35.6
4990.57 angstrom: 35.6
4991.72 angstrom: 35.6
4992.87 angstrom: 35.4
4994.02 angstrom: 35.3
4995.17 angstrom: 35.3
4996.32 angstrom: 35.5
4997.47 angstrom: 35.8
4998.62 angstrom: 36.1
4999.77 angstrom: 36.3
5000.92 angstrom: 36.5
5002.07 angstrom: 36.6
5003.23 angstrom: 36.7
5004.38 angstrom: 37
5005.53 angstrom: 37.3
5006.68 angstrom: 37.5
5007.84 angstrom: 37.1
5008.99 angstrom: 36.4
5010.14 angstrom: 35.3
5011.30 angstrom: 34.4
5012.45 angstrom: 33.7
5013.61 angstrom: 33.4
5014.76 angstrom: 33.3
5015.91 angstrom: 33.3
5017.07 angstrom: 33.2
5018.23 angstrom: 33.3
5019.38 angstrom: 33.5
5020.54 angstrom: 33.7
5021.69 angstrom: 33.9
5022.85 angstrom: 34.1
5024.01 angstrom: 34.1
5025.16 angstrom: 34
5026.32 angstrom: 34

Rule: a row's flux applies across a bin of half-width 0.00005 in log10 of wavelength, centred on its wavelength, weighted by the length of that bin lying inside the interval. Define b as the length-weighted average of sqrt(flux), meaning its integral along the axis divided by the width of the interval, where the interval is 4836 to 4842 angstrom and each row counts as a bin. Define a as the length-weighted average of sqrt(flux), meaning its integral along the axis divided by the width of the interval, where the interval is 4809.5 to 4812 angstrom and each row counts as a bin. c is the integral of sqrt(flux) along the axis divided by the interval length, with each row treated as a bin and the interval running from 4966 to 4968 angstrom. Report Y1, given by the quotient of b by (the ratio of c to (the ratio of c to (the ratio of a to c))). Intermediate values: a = 6.21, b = 6.06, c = 6.15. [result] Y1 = 6.00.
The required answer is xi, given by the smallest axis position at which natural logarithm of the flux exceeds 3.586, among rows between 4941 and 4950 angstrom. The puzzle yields 4941.40 angstrom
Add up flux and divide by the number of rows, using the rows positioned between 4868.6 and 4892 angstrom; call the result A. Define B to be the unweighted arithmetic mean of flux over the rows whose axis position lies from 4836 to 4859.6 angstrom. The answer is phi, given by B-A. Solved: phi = 0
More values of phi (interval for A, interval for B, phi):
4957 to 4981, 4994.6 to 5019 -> -2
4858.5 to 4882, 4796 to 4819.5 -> 2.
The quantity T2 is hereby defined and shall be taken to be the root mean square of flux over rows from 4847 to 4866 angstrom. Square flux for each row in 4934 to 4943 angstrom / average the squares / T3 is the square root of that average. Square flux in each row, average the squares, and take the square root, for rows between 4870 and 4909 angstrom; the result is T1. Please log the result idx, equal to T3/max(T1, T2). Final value 1.01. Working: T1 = 36.5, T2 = 34.7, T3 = 36.7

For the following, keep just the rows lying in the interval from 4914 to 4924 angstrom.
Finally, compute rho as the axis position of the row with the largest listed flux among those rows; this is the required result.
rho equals 4914.17 angstrom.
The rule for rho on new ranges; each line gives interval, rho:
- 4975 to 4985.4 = 4975.65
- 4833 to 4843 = 4833.37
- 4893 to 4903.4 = 4902.87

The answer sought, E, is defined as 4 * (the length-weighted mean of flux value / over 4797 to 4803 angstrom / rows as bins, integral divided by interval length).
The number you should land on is 150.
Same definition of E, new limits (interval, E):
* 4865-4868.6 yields 141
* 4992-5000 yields 143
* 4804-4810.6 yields 150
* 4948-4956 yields 156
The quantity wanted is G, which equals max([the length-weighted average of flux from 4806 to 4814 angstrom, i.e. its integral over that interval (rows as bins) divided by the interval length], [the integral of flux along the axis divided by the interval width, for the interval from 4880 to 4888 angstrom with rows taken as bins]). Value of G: 38.1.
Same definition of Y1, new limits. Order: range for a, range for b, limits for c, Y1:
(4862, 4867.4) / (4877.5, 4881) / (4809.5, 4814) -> 6.37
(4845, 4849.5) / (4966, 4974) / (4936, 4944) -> 6.36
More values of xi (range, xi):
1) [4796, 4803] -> 4796.78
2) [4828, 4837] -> 4828.92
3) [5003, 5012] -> 5003.23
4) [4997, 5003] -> 4998.62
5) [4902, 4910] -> 4902.87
